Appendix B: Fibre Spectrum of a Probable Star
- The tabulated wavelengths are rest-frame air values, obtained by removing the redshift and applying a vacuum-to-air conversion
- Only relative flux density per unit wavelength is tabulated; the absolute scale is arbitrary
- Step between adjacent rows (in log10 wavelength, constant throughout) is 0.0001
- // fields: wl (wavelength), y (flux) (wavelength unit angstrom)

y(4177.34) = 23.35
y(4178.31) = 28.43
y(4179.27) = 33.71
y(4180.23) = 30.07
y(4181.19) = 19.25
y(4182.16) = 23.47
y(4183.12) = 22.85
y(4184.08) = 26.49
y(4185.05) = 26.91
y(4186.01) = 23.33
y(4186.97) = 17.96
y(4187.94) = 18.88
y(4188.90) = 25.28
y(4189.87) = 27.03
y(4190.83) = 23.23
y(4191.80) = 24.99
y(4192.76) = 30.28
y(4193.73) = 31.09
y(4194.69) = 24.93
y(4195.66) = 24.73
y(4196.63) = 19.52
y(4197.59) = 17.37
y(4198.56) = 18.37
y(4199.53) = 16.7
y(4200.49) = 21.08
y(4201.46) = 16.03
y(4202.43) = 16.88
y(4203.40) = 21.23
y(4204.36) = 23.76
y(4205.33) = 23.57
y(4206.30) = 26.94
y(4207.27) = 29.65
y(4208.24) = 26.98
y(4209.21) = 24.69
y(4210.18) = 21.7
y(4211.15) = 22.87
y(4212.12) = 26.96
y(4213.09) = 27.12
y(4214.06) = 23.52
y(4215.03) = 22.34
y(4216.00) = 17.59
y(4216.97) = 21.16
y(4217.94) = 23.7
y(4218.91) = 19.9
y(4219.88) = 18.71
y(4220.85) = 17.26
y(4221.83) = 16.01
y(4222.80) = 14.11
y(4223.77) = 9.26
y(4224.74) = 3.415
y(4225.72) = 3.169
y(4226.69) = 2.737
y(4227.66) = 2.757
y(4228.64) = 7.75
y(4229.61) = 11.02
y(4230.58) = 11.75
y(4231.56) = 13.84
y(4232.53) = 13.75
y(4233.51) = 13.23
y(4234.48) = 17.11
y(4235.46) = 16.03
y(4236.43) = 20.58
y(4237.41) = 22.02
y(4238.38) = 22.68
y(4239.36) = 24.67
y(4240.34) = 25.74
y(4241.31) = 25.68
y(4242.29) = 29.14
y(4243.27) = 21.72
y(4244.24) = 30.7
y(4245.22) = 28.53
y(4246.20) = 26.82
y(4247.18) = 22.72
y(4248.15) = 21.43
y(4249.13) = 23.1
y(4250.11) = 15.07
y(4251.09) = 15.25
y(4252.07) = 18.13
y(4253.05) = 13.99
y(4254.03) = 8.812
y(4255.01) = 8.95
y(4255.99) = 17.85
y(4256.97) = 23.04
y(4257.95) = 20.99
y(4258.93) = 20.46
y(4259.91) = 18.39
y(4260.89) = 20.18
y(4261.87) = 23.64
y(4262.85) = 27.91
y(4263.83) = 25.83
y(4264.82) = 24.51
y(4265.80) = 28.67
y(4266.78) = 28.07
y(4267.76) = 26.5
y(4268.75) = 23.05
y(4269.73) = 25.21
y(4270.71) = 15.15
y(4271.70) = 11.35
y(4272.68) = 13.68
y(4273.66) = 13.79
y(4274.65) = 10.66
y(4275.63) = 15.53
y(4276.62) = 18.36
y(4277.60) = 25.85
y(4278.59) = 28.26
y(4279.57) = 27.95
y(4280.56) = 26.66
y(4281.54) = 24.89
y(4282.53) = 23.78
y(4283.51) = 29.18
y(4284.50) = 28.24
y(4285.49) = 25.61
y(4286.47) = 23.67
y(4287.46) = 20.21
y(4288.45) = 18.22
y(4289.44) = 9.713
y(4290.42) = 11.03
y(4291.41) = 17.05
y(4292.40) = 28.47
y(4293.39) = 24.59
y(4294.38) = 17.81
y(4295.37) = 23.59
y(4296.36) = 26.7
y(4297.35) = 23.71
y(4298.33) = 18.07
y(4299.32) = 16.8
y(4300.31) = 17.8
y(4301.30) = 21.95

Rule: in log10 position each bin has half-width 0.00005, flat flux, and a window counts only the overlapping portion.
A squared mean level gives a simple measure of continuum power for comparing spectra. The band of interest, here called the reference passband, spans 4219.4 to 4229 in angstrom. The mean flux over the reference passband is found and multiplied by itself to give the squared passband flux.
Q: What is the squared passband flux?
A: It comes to 91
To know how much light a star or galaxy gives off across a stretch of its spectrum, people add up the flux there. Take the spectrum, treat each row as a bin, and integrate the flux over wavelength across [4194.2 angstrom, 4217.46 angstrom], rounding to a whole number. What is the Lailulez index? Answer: 519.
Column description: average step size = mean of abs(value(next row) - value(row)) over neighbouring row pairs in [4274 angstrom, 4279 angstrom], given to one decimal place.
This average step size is 4.4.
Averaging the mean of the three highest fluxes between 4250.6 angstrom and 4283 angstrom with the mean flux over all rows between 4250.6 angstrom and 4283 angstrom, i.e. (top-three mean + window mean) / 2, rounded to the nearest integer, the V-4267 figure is 24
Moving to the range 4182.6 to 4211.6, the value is 27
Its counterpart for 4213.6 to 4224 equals 21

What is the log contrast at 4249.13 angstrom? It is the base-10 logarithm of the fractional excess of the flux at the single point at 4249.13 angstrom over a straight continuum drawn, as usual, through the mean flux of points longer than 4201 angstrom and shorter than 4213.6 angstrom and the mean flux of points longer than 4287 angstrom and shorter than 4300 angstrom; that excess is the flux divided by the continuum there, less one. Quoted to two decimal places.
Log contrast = -1.21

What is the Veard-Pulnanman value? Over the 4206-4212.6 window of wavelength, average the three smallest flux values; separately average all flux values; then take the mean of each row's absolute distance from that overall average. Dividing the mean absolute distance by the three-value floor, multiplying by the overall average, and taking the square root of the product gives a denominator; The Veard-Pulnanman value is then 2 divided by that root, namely 1.3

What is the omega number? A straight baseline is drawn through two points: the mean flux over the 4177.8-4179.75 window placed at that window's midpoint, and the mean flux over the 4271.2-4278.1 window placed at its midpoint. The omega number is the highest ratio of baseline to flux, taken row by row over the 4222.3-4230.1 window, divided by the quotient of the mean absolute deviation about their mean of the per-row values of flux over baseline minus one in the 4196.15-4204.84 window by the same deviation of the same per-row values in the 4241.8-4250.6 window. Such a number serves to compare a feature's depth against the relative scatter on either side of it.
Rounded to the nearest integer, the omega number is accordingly 19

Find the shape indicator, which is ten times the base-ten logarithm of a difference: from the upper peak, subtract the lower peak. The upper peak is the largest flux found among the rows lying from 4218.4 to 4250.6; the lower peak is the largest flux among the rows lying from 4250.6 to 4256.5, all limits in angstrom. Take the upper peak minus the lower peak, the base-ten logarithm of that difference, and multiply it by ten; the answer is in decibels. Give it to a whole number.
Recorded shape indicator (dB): 11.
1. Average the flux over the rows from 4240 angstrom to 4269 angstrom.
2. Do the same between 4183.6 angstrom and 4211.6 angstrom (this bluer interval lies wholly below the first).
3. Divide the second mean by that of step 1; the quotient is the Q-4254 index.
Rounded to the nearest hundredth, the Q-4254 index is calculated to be 1.05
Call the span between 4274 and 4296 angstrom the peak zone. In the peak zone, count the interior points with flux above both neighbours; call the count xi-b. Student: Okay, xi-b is 3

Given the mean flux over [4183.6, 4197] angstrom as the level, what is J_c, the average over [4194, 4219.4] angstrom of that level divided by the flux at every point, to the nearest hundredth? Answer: 1.14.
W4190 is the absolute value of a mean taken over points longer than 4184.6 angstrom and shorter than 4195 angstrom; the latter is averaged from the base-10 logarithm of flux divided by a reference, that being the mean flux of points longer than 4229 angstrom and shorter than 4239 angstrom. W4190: 0.18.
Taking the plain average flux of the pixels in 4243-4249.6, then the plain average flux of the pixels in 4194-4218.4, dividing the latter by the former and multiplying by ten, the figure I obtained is 8.9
